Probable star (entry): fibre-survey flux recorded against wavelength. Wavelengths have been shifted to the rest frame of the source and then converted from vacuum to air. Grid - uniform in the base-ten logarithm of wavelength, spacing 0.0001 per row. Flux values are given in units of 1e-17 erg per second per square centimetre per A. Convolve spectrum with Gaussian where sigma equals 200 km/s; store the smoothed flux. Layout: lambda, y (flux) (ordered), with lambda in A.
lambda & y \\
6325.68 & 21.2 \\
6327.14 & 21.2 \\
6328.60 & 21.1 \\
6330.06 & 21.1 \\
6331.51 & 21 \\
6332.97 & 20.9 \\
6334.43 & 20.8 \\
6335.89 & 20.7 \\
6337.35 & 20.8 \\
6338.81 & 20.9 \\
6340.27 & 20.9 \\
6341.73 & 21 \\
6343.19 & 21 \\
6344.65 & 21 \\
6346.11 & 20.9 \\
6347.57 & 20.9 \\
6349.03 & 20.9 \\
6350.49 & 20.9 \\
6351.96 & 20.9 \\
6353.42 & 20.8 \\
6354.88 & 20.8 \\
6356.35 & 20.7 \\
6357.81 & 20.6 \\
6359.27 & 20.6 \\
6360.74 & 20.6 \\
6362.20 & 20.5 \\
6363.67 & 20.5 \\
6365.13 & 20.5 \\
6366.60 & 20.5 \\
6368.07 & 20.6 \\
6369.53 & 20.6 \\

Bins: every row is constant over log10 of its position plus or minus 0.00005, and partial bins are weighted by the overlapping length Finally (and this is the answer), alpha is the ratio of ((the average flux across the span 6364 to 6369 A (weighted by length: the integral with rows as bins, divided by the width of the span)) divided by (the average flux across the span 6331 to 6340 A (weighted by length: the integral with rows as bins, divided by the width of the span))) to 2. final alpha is 0.493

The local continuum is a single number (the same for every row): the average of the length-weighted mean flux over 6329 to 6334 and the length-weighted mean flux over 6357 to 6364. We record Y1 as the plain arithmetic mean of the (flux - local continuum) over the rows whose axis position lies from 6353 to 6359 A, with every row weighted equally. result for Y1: -0.06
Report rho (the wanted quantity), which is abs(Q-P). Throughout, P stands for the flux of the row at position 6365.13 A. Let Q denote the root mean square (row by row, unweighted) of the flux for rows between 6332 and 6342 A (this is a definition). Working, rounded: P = 20.5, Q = 20.9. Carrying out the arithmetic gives 0.4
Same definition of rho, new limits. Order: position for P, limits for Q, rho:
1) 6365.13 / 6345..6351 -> 0.4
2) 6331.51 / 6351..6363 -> 0.3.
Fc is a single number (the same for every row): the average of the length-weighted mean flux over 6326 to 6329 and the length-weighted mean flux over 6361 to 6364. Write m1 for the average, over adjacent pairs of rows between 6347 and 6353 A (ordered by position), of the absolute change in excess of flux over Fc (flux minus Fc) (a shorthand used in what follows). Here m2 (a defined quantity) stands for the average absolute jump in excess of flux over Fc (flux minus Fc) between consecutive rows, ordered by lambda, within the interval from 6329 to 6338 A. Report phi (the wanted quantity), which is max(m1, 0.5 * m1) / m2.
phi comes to 0.0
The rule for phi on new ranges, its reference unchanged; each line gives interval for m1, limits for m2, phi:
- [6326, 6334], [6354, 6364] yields 1.5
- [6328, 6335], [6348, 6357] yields 1.9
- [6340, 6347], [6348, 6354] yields 1.5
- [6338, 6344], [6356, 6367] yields 1.2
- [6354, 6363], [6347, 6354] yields 2.4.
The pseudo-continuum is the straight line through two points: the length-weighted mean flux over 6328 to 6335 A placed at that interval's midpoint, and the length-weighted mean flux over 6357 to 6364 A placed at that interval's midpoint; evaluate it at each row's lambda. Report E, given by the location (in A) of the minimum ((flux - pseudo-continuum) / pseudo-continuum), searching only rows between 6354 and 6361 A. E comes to 6357.81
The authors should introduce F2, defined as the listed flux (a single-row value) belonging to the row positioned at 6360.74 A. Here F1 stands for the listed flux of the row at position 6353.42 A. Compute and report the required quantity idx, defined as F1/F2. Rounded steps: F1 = 20.8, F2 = 20.6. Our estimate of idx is 1.01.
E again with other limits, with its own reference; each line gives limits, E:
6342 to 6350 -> 6346.11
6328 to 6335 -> 6334.43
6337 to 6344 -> 6337.35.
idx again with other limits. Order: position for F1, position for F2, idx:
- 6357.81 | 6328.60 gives 0.98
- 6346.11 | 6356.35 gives 1.01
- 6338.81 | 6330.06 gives 0.99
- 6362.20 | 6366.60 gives 1.00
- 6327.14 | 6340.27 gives 1.01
